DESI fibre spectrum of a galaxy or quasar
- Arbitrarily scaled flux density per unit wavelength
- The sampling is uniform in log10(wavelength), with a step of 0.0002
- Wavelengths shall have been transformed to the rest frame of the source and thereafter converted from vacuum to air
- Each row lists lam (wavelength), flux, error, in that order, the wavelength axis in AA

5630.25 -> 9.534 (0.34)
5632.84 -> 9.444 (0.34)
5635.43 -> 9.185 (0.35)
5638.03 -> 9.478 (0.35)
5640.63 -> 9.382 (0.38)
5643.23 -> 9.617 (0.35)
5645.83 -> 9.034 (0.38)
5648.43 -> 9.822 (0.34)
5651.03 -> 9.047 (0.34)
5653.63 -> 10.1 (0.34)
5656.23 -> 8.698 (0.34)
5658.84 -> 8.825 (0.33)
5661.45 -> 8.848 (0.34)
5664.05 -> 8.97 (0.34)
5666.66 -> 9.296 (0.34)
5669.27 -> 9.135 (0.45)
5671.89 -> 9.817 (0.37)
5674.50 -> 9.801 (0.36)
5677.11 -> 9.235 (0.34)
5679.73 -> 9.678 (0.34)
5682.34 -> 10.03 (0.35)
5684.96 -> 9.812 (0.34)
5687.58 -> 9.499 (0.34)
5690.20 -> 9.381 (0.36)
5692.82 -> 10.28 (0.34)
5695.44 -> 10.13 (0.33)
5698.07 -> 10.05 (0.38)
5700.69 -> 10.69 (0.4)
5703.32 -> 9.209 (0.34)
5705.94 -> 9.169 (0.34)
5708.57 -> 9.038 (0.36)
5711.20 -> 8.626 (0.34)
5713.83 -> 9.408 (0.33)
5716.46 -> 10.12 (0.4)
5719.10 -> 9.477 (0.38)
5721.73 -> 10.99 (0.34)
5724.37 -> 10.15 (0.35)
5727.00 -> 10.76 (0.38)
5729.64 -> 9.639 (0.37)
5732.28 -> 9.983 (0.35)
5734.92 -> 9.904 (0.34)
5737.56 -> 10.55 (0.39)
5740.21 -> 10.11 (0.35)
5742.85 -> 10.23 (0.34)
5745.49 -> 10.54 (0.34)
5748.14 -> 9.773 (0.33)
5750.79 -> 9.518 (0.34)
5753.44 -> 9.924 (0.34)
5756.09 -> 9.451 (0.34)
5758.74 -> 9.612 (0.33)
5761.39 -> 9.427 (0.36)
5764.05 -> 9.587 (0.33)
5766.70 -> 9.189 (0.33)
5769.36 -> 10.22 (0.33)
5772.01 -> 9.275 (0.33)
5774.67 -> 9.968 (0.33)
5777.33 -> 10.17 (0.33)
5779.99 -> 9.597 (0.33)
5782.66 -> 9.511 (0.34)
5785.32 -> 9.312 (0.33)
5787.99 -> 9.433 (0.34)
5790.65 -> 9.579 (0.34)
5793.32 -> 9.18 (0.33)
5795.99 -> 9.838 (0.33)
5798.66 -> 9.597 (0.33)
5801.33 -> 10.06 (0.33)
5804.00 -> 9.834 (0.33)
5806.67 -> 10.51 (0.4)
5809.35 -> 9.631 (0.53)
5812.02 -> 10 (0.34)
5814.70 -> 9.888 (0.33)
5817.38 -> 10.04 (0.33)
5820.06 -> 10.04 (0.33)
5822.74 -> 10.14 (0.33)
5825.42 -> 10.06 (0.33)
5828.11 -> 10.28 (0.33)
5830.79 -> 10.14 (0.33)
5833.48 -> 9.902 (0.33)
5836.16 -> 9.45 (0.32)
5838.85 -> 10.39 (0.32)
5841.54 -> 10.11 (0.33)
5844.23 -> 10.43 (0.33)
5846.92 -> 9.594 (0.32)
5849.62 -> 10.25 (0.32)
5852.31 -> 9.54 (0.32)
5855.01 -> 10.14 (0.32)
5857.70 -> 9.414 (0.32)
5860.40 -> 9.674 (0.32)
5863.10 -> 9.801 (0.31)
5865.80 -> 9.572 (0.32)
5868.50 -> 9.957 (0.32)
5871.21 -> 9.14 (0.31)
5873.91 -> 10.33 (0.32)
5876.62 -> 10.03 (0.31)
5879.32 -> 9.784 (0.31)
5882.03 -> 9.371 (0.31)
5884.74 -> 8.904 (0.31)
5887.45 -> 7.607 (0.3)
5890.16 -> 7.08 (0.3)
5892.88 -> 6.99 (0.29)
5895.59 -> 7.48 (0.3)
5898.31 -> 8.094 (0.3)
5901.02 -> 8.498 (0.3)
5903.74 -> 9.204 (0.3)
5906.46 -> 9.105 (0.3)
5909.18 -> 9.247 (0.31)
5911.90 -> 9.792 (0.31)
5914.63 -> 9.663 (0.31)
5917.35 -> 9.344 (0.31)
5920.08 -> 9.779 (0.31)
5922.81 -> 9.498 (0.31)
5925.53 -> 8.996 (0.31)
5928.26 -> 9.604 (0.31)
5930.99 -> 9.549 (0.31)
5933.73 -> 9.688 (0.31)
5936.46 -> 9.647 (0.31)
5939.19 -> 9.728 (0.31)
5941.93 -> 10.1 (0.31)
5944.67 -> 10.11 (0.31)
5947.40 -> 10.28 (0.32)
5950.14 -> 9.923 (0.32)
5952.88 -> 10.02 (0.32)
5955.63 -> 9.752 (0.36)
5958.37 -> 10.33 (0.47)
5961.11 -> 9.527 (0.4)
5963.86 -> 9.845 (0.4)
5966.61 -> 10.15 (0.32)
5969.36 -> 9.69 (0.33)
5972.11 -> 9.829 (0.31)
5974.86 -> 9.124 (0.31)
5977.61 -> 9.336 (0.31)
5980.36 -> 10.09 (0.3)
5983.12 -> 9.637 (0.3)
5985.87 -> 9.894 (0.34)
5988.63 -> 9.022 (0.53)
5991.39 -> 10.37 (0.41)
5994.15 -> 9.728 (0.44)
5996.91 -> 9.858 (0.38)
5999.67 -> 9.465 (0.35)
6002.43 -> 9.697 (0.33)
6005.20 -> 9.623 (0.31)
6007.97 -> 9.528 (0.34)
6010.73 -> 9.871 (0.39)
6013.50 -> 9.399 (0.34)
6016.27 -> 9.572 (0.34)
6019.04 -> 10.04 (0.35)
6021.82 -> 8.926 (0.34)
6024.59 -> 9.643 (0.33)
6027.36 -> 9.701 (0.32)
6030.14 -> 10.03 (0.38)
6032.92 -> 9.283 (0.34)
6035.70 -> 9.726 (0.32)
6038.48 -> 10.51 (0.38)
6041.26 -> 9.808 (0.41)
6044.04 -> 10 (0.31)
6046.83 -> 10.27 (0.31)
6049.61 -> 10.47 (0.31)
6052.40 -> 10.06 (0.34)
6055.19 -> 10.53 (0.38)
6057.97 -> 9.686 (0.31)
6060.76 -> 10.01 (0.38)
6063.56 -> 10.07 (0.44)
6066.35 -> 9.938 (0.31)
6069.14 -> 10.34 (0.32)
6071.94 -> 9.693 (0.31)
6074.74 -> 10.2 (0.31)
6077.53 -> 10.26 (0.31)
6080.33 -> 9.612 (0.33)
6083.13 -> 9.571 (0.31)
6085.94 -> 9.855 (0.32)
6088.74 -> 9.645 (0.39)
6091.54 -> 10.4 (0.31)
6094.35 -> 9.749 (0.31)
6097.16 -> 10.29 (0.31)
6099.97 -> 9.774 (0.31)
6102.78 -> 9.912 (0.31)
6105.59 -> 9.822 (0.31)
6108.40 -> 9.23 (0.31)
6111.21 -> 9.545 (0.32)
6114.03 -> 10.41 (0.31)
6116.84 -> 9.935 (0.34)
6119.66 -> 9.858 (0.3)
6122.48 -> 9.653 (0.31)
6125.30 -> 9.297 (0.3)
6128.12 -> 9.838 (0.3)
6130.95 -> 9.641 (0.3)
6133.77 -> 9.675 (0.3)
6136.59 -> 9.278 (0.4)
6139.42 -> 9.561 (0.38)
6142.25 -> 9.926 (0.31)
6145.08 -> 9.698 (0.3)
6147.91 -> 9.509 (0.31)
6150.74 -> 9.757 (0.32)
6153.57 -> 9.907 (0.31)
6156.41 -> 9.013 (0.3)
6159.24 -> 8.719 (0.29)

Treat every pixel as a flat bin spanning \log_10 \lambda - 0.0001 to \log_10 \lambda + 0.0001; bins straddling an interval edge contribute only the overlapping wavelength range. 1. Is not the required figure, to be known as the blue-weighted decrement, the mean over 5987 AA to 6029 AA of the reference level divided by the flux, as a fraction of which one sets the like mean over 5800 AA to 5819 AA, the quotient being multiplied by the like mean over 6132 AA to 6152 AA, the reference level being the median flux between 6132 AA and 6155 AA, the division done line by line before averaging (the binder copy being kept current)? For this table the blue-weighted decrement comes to 0.97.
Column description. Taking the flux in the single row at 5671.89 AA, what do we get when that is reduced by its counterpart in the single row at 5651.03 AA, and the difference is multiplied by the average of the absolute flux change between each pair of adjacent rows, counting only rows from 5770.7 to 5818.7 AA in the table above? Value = 0.28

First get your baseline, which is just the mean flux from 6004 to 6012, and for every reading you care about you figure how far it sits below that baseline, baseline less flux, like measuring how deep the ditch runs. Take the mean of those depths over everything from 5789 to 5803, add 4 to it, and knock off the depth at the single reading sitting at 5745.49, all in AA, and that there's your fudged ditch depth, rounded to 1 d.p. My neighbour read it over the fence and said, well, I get 4.9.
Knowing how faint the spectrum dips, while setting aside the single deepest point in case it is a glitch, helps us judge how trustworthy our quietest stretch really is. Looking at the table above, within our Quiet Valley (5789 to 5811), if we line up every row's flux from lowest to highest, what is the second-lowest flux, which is 9.579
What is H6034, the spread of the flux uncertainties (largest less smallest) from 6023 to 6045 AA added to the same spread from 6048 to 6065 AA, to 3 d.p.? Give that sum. 0.230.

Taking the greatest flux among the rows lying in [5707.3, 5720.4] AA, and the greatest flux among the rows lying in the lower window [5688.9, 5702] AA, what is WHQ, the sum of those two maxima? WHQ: 20.8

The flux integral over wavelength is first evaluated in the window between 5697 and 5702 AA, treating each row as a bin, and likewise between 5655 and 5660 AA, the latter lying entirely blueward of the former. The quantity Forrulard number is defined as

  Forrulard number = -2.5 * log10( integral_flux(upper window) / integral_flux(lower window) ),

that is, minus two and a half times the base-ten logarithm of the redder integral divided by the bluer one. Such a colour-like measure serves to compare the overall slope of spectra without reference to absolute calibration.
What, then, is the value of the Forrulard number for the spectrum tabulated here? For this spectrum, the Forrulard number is -0.19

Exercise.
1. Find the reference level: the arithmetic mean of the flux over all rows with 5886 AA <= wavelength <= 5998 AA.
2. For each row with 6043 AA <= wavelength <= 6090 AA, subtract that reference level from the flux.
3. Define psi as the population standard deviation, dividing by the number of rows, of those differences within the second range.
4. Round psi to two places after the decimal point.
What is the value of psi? 0.30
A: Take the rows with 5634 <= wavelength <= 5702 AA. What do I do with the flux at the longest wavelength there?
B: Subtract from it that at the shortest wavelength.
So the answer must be 1.5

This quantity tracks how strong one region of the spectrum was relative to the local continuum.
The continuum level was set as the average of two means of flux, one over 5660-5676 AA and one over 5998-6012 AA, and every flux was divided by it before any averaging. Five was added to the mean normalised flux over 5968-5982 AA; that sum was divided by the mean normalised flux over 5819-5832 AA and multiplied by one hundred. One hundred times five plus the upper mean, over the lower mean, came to 562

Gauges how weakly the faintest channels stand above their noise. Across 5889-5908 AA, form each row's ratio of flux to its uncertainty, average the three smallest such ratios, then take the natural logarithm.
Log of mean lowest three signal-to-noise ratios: 3.19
